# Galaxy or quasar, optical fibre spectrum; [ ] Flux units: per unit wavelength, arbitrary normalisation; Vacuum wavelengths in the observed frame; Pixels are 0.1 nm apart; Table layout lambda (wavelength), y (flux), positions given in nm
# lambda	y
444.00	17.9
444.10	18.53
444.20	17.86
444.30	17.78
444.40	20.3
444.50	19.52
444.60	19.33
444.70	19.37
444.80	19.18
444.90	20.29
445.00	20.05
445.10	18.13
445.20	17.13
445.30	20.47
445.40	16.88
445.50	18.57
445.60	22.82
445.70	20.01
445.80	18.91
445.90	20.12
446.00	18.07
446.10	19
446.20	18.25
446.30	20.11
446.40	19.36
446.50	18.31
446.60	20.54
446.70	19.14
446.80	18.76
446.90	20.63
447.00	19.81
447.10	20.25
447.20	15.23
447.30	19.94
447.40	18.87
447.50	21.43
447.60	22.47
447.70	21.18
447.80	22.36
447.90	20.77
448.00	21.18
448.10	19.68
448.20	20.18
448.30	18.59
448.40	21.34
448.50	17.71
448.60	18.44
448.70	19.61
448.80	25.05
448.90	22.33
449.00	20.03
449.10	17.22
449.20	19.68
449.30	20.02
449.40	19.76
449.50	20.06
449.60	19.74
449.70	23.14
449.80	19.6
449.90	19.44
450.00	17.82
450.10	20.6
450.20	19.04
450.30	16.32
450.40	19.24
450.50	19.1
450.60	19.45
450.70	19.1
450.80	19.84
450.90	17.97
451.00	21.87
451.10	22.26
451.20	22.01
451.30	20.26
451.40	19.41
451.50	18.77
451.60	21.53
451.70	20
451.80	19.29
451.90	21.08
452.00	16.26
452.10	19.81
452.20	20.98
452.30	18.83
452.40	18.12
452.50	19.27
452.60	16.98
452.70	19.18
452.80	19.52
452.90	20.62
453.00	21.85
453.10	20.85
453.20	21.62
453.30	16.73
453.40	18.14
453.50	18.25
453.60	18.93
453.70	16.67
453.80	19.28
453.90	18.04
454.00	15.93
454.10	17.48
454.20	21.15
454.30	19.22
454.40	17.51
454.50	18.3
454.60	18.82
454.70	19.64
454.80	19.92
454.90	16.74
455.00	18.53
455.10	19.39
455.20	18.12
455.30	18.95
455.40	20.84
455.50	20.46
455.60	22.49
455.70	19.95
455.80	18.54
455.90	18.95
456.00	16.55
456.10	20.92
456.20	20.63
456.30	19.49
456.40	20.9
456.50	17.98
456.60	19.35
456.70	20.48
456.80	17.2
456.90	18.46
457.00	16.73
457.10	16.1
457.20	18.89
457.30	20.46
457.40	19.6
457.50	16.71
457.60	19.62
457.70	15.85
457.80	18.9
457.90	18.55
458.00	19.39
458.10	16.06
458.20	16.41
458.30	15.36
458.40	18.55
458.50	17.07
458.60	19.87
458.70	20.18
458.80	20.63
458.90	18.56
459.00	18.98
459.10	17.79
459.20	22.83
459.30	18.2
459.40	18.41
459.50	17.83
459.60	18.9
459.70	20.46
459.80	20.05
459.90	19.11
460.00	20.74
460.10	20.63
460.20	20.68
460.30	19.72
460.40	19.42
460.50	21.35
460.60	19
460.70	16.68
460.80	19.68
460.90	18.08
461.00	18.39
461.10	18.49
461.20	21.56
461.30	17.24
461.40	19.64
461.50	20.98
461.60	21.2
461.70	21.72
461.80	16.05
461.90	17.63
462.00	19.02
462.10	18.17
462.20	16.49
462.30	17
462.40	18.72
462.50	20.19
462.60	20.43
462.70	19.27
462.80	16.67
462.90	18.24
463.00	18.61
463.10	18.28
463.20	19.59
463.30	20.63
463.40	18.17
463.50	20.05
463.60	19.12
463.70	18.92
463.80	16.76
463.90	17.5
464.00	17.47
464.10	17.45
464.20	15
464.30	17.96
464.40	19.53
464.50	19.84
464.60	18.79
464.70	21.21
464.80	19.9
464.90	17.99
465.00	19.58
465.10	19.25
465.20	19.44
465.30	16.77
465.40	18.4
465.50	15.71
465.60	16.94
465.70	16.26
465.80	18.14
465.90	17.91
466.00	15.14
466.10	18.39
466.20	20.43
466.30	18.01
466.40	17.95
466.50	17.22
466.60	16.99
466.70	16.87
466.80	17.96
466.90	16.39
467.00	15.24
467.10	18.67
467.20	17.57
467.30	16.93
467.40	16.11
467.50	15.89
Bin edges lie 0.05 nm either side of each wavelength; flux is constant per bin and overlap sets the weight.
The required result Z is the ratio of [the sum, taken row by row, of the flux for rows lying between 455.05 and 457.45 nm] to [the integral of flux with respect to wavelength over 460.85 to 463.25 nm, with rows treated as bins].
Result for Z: 10.2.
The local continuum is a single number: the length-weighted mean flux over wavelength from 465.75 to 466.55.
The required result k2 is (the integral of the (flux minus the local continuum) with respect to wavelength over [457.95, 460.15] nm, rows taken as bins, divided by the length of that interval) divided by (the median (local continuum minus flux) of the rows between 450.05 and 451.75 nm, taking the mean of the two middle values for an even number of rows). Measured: -0.7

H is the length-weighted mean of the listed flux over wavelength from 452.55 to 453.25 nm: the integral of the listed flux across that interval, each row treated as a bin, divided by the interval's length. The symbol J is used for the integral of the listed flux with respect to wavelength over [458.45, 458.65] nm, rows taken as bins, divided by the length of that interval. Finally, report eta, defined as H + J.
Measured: 38.6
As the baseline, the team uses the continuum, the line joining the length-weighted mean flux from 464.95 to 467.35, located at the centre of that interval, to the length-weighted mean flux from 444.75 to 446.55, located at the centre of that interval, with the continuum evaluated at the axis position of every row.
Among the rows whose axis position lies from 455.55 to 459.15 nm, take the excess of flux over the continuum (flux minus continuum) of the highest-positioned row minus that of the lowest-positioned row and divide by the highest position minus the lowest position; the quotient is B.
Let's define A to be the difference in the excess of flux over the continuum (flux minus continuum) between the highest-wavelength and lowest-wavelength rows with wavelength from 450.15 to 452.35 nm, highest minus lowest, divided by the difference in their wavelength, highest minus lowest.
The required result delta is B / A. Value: 59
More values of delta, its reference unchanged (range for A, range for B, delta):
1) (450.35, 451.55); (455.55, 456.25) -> 9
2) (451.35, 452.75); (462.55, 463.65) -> 13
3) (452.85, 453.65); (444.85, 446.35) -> 0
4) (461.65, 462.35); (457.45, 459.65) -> 0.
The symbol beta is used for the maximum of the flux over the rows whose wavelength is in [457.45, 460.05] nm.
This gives 22.83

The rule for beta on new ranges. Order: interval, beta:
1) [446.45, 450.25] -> 25.05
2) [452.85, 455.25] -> 21.85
